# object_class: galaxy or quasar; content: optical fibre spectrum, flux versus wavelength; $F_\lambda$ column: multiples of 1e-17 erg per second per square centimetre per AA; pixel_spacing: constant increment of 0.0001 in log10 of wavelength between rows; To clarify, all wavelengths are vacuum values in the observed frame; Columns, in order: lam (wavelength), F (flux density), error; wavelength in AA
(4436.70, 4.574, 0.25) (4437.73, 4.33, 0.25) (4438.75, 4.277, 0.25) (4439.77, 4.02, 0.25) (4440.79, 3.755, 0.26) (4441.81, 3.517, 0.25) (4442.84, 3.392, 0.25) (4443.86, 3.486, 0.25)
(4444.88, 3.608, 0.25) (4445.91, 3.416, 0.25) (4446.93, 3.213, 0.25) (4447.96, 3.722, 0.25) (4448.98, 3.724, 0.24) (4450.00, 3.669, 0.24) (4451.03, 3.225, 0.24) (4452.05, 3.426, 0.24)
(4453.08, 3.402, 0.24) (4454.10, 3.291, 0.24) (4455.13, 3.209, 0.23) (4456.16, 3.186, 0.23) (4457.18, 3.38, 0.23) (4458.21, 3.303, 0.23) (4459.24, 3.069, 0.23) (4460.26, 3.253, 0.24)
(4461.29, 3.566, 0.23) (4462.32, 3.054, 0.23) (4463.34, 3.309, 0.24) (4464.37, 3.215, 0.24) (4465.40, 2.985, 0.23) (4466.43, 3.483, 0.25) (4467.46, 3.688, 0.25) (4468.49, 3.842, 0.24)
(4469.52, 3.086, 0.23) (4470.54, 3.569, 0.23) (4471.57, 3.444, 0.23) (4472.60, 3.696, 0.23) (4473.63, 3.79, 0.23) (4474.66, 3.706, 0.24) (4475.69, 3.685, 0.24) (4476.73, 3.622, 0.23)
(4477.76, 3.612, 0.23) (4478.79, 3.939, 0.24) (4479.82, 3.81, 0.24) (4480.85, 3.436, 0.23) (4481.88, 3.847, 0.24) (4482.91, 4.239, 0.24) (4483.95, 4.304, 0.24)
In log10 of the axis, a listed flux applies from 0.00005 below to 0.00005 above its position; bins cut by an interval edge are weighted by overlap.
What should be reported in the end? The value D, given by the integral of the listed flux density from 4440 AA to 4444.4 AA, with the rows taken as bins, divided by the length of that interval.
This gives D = 3.6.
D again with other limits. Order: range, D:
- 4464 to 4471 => 3.4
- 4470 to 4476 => 3.6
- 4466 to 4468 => 3.6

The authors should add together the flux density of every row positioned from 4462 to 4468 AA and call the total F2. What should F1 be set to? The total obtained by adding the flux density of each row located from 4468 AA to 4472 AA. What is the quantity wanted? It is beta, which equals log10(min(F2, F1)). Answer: 1.14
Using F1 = 14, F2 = 20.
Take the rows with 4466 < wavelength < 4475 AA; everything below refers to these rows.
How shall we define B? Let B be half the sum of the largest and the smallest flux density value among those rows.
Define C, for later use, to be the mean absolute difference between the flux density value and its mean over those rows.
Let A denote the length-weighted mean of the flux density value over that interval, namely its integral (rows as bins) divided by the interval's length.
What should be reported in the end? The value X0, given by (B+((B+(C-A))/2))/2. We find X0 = 1.74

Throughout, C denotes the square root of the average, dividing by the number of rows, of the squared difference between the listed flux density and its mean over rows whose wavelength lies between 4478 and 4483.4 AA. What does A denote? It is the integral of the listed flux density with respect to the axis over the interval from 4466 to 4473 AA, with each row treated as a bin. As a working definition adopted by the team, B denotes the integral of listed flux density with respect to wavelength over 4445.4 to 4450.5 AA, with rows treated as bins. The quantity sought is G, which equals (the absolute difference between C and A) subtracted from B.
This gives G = -6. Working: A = 25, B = 18.1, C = 0.258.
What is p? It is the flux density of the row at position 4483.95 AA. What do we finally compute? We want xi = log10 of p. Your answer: 0.63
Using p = 4.304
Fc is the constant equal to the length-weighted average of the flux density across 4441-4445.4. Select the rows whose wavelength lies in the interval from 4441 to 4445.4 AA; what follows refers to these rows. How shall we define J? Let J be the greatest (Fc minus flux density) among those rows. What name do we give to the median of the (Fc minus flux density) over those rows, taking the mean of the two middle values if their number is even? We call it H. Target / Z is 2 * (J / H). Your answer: 19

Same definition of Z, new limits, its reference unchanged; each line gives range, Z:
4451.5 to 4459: 3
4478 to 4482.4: -1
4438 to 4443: -1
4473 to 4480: 1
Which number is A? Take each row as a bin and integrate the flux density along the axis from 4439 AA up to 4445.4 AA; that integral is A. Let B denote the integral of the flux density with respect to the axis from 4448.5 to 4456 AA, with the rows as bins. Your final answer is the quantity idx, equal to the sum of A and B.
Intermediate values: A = 23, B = 26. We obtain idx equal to 49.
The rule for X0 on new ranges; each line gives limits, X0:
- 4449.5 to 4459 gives 1.77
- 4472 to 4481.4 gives 1.87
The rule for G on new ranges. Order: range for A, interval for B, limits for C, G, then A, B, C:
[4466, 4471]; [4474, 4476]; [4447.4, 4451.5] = -10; 18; 7.4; 0.209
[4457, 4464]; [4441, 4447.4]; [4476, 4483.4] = -1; 23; 22.1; 0.243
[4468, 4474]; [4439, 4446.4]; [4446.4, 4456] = 6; 21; 26.8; 0.207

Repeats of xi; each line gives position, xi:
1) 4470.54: 0.55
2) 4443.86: 0.54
